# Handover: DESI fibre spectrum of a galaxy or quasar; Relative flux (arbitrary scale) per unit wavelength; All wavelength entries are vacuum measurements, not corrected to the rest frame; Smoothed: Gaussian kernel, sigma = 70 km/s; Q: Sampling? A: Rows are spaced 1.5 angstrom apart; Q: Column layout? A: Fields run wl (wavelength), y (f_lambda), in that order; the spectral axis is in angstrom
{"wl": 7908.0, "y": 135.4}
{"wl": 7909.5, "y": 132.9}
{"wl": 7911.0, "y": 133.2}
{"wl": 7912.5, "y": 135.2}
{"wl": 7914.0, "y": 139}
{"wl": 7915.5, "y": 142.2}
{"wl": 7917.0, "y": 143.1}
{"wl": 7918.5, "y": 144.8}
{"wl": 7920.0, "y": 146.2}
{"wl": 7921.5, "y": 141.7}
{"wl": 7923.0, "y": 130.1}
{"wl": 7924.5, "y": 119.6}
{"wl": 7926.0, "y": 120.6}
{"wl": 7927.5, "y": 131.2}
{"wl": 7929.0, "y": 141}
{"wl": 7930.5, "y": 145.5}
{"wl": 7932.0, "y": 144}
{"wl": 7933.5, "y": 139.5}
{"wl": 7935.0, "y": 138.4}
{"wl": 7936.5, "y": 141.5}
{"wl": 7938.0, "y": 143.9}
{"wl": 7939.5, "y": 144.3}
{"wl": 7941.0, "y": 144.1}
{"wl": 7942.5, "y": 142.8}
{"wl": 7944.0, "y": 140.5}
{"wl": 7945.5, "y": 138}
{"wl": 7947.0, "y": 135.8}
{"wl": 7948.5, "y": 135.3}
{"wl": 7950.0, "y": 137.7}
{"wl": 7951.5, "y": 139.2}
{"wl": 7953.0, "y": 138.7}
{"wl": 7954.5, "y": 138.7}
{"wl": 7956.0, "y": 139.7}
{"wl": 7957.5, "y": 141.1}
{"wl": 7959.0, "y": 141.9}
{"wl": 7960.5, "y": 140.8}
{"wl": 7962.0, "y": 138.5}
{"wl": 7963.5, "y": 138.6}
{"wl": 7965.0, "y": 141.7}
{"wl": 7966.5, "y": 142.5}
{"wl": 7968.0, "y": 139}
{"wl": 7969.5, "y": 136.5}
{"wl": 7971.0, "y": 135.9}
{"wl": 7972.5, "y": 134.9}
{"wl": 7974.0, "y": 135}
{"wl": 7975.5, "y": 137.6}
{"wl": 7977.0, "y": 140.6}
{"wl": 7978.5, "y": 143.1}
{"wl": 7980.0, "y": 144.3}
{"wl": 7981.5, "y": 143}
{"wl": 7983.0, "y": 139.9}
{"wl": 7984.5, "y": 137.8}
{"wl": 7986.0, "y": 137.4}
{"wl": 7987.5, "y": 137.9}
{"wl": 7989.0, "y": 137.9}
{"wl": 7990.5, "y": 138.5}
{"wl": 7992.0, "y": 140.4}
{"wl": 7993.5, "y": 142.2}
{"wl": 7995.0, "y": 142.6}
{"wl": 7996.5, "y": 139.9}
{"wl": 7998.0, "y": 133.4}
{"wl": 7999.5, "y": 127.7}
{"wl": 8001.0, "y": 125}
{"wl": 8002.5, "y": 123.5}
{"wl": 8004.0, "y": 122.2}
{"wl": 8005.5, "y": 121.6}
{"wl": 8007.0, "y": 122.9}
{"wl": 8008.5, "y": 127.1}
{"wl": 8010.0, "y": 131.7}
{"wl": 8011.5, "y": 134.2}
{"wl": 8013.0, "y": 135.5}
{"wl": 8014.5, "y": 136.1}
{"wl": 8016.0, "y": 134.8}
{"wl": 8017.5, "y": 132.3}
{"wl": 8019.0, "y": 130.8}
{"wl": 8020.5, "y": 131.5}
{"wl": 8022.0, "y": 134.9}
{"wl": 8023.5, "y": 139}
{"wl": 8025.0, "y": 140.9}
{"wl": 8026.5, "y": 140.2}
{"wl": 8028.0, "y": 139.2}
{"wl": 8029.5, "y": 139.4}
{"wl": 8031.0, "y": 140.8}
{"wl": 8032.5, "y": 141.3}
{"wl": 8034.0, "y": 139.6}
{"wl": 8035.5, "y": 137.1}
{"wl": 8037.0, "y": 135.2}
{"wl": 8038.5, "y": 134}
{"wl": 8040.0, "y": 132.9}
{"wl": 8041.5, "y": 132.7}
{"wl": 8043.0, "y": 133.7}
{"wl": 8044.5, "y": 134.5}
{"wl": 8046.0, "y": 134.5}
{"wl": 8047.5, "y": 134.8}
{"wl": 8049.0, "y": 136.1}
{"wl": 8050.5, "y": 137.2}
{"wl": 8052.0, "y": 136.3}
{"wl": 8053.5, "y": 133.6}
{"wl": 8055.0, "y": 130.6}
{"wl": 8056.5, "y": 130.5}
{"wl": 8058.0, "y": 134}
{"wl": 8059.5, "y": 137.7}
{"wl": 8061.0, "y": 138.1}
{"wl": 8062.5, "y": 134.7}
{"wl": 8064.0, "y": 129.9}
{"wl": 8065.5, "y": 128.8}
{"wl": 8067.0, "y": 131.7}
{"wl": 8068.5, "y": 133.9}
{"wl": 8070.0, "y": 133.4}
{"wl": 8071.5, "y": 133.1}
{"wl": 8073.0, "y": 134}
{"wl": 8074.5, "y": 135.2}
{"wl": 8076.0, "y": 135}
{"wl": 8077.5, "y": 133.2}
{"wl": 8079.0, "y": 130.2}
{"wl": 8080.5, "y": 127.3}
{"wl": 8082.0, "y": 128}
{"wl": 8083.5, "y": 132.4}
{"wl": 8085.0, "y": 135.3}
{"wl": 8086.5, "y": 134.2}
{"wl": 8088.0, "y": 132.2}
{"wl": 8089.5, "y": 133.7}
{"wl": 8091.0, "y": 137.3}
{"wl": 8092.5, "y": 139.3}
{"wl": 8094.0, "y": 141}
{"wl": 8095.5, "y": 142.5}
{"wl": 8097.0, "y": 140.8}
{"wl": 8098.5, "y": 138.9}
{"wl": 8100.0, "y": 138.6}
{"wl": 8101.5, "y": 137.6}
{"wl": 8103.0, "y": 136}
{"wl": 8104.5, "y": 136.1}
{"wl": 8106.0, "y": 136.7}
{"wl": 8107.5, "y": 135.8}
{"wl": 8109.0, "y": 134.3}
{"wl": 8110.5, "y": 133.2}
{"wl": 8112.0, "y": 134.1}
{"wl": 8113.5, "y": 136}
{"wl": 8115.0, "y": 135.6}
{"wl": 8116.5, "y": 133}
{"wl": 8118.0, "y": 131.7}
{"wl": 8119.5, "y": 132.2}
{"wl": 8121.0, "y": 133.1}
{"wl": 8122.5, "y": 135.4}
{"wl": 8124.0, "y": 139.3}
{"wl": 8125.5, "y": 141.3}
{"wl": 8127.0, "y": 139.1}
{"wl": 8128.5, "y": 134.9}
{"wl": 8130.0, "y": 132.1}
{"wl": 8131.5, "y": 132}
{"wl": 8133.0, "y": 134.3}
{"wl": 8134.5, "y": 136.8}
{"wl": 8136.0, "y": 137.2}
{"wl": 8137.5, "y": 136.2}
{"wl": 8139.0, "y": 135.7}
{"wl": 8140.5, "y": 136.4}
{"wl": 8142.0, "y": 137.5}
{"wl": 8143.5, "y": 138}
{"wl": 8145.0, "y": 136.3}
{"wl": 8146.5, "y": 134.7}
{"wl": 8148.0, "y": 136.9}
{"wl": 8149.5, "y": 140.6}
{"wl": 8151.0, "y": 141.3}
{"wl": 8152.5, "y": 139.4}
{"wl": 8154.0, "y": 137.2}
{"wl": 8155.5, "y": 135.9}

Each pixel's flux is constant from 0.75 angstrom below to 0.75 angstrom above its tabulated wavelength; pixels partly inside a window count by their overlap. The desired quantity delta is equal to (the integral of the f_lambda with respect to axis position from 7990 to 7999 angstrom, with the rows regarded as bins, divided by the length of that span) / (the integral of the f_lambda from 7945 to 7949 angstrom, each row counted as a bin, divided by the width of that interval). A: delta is 1.02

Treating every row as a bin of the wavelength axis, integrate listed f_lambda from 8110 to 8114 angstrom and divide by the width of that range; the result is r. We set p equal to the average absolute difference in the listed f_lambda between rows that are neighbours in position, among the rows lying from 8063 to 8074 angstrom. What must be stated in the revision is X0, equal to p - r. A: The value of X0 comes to -133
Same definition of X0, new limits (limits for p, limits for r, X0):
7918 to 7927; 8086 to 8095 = -131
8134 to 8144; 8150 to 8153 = -140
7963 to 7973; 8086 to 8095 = -135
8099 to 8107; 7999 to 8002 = -125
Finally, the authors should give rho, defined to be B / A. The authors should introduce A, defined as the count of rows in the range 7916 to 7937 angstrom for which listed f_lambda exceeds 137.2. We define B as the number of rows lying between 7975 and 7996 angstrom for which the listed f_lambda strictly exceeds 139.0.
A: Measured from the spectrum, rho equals 0.80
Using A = 10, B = 8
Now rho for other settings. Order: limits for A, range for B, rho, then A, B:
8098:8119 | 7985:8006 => 1.33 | 3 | 4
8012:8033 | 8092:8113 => 0.57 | 7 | 4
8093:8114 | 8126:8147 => 0.17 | 6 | 1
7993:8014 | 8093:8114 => 1.00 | 3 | 3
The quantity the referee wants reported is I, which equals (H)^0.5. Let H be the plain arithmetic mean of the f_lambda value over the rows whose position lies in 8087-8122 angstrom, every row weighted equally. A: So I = 11.7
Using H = 136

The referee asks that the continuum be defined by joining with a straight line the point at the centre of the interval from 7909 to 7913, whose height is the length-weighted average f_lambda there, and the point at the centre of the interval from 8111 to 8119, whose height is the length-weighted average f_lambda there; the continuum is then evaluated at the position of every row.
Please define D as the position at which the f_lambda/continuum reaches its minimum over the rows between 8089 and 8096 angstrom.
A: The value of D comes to 8089.5 angstrom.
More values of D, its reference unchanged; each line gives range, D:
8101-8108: 8107.5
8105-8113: 8110.5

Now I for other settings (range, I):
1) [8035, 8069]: 11.6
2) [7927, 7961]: 11.8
